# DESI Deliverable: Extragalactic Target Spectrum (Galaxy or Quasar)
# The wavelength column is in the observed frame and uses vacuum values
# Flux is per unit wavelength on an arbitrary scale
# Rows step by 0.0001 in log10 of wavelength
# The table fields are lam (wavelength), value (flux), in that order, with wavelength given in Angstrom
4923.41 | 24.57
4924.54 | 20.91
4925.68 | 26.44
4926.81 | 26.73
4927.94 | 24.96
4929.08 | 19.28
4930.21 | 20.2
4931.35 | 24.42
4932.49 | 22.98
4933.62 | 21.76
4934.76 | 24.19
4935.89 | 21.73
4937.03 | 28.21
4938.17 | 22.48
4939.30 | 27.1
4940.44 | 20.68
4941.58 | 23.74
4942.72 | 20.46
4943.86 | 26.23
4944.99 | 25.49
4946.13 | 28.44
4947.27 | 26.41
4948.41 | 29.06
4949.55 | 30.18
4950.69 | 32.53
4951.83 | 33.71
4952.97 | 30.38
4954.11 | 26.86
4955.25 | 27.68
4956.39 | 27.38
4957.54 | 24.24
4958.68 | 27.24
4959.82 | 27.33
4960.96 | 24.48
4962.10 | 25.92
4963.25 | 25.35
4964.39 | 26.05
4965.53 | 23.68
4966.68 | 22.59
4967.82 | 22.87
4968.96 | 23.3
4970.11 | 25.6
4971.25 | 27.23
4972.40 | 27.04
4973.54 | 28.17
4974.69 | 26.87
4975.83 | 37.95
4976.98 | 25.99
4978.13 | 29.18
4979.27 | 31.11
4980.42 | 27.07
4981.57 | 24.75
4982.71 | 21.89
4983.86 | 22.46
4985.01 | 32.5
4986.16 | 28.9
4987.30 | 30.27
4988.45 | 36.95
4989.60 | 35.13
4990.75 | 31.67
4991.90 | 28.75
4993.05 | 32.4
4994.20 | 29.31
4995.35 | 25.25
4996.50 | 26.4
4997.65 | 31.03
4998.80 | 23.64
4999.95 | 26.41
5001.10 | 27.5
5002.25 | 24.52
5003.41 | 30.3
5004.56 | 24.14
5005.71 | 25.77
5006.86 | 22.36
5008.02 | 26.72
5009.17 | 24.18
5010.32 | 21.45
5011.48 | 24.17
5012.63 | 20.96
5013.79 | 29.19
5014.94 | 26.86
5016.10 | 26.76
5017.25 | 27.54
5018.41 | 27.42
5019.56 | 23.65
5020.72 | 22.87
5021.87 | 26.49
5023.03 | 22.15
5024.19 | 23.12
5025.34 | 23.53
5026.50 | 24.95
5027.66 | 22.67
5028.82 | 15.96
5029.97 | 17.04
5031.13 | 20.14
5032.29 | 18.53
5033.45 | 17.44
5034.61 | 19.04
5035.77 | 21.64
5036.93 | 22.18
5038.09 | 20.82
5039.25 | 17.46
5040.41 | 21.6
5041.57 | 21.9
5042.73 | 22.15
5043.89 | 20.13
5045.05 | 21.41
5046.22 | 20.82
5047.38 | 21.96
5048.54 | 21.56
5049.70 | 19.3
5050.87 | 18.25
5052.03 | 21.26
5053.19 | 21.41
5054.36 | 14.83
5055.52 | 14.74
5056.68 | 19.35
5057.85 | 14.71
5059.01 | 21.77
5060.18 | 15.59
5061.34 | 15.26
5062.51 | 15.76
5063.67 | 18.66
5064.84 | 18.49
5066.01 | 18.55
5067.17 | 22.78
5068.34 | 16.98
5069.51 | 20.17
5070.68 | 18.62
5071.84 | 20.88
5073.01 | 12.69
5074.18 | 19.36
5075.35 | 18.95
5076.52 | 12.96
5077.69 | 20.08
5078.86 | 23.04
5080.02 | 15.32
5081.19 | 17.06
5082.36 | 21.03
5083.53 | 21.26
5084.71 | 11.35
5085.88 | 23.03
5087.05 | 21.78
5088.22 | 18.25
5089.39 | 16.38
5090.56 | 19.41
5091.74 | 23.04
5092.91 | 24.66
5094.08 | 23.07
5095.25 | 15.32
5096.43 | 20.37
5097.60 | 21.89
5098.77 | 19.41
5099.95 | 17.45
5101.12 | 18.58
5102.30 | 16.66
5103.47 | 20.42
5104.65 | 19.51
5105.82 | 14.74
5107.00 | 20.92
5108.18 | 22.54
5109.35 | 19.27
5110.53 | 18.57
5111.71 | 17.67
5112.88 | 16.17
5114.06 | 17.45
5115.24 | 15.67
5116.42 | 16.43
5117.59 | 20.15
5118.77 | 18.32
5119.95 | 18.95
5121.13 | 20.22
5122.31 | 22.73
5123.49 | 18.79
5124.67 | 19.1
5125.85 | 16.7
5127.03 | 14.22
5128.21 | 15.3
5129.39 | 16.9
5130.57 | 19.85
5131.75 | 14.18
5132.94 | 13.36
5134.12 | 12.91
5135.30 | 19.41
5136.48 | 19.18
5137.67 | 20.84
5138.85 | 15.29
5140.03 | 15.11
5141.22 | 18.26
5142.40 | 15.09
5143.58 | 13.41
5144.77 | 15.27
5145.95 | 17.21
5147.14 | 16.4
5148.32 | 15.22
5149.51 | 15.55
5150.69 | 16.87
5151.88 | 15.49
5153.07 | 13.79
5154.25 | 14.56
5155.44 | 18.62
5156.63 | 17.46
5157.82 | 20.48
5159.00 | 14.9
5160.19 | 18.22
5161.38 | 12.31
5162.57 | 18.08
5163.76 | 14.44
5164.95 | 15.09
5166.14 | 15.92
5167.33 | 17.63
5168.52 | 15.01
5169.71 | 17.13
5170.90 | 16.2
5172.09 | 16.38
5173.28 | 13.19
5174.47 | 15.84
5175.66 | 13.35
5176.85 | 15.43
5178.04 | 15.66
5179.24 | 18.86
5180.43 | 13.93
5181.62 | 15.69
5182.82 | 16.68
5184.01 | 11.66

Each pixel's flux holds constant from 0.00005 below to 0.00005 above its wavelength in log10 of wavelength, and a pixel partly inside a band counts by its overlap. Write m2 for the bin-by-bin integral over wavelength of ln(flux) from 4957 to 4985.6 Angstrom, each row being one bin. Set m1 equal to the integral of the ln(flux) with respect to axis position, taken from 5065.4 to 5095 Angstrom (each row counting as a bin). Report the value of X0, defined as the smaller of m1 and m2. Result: 86.9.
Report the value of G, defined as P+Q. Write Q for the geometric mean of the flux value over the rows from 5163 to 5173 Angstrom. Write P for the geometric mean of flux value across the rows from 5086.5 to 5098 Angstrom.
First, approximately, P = 20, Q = 16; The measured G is 36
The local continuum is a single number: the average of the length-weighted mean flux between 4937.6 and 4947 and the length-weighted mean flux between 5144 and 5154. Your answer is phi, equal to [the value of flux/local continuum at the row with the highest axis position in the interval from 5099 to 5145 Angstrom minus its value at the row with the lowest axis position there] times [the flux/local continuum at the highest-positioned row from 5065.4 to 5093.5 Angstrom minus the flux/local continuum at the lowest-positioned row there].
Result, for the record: -0.03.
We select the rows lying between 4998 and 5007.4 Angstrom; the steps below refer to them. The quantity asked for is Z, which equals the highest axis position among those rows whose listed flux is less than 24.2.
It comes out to 5006.86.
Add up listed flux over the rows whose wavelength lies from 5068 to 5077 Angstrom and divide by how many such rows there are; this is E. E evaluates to 17.6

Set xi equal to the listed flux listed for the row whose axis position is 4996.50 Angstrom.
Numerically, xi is 26.4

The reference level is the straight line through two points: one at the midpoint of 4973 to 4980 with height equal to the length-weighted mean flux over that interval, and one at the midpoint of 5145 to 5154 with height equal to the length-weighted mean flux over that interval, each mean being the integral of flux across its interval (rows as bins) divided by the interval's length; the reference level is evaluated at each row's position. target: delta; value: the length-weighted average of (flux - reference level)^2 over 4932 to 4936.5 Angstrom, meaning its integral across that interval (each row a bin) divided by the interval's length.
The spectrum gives 112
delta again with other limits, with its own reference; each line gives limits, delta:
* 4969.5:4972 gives 16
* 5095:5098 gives 8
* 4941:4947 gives 64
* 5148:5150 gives 0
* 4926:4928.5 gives 63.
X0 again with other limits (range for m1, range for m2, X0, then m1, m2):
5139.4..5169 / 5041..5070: 81.9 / 82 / 85.3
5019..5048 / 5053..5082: 83.3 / 88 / 83.3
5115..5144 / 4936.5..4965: 82.3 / 82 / 93.4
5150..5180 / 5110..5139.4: 83.0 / 83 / 83.9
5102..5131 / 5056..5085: 83.5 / 84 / 83.5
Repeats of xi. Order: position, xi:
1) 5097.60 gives 21.89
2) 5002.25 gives 24.52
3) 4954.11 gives 26.86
